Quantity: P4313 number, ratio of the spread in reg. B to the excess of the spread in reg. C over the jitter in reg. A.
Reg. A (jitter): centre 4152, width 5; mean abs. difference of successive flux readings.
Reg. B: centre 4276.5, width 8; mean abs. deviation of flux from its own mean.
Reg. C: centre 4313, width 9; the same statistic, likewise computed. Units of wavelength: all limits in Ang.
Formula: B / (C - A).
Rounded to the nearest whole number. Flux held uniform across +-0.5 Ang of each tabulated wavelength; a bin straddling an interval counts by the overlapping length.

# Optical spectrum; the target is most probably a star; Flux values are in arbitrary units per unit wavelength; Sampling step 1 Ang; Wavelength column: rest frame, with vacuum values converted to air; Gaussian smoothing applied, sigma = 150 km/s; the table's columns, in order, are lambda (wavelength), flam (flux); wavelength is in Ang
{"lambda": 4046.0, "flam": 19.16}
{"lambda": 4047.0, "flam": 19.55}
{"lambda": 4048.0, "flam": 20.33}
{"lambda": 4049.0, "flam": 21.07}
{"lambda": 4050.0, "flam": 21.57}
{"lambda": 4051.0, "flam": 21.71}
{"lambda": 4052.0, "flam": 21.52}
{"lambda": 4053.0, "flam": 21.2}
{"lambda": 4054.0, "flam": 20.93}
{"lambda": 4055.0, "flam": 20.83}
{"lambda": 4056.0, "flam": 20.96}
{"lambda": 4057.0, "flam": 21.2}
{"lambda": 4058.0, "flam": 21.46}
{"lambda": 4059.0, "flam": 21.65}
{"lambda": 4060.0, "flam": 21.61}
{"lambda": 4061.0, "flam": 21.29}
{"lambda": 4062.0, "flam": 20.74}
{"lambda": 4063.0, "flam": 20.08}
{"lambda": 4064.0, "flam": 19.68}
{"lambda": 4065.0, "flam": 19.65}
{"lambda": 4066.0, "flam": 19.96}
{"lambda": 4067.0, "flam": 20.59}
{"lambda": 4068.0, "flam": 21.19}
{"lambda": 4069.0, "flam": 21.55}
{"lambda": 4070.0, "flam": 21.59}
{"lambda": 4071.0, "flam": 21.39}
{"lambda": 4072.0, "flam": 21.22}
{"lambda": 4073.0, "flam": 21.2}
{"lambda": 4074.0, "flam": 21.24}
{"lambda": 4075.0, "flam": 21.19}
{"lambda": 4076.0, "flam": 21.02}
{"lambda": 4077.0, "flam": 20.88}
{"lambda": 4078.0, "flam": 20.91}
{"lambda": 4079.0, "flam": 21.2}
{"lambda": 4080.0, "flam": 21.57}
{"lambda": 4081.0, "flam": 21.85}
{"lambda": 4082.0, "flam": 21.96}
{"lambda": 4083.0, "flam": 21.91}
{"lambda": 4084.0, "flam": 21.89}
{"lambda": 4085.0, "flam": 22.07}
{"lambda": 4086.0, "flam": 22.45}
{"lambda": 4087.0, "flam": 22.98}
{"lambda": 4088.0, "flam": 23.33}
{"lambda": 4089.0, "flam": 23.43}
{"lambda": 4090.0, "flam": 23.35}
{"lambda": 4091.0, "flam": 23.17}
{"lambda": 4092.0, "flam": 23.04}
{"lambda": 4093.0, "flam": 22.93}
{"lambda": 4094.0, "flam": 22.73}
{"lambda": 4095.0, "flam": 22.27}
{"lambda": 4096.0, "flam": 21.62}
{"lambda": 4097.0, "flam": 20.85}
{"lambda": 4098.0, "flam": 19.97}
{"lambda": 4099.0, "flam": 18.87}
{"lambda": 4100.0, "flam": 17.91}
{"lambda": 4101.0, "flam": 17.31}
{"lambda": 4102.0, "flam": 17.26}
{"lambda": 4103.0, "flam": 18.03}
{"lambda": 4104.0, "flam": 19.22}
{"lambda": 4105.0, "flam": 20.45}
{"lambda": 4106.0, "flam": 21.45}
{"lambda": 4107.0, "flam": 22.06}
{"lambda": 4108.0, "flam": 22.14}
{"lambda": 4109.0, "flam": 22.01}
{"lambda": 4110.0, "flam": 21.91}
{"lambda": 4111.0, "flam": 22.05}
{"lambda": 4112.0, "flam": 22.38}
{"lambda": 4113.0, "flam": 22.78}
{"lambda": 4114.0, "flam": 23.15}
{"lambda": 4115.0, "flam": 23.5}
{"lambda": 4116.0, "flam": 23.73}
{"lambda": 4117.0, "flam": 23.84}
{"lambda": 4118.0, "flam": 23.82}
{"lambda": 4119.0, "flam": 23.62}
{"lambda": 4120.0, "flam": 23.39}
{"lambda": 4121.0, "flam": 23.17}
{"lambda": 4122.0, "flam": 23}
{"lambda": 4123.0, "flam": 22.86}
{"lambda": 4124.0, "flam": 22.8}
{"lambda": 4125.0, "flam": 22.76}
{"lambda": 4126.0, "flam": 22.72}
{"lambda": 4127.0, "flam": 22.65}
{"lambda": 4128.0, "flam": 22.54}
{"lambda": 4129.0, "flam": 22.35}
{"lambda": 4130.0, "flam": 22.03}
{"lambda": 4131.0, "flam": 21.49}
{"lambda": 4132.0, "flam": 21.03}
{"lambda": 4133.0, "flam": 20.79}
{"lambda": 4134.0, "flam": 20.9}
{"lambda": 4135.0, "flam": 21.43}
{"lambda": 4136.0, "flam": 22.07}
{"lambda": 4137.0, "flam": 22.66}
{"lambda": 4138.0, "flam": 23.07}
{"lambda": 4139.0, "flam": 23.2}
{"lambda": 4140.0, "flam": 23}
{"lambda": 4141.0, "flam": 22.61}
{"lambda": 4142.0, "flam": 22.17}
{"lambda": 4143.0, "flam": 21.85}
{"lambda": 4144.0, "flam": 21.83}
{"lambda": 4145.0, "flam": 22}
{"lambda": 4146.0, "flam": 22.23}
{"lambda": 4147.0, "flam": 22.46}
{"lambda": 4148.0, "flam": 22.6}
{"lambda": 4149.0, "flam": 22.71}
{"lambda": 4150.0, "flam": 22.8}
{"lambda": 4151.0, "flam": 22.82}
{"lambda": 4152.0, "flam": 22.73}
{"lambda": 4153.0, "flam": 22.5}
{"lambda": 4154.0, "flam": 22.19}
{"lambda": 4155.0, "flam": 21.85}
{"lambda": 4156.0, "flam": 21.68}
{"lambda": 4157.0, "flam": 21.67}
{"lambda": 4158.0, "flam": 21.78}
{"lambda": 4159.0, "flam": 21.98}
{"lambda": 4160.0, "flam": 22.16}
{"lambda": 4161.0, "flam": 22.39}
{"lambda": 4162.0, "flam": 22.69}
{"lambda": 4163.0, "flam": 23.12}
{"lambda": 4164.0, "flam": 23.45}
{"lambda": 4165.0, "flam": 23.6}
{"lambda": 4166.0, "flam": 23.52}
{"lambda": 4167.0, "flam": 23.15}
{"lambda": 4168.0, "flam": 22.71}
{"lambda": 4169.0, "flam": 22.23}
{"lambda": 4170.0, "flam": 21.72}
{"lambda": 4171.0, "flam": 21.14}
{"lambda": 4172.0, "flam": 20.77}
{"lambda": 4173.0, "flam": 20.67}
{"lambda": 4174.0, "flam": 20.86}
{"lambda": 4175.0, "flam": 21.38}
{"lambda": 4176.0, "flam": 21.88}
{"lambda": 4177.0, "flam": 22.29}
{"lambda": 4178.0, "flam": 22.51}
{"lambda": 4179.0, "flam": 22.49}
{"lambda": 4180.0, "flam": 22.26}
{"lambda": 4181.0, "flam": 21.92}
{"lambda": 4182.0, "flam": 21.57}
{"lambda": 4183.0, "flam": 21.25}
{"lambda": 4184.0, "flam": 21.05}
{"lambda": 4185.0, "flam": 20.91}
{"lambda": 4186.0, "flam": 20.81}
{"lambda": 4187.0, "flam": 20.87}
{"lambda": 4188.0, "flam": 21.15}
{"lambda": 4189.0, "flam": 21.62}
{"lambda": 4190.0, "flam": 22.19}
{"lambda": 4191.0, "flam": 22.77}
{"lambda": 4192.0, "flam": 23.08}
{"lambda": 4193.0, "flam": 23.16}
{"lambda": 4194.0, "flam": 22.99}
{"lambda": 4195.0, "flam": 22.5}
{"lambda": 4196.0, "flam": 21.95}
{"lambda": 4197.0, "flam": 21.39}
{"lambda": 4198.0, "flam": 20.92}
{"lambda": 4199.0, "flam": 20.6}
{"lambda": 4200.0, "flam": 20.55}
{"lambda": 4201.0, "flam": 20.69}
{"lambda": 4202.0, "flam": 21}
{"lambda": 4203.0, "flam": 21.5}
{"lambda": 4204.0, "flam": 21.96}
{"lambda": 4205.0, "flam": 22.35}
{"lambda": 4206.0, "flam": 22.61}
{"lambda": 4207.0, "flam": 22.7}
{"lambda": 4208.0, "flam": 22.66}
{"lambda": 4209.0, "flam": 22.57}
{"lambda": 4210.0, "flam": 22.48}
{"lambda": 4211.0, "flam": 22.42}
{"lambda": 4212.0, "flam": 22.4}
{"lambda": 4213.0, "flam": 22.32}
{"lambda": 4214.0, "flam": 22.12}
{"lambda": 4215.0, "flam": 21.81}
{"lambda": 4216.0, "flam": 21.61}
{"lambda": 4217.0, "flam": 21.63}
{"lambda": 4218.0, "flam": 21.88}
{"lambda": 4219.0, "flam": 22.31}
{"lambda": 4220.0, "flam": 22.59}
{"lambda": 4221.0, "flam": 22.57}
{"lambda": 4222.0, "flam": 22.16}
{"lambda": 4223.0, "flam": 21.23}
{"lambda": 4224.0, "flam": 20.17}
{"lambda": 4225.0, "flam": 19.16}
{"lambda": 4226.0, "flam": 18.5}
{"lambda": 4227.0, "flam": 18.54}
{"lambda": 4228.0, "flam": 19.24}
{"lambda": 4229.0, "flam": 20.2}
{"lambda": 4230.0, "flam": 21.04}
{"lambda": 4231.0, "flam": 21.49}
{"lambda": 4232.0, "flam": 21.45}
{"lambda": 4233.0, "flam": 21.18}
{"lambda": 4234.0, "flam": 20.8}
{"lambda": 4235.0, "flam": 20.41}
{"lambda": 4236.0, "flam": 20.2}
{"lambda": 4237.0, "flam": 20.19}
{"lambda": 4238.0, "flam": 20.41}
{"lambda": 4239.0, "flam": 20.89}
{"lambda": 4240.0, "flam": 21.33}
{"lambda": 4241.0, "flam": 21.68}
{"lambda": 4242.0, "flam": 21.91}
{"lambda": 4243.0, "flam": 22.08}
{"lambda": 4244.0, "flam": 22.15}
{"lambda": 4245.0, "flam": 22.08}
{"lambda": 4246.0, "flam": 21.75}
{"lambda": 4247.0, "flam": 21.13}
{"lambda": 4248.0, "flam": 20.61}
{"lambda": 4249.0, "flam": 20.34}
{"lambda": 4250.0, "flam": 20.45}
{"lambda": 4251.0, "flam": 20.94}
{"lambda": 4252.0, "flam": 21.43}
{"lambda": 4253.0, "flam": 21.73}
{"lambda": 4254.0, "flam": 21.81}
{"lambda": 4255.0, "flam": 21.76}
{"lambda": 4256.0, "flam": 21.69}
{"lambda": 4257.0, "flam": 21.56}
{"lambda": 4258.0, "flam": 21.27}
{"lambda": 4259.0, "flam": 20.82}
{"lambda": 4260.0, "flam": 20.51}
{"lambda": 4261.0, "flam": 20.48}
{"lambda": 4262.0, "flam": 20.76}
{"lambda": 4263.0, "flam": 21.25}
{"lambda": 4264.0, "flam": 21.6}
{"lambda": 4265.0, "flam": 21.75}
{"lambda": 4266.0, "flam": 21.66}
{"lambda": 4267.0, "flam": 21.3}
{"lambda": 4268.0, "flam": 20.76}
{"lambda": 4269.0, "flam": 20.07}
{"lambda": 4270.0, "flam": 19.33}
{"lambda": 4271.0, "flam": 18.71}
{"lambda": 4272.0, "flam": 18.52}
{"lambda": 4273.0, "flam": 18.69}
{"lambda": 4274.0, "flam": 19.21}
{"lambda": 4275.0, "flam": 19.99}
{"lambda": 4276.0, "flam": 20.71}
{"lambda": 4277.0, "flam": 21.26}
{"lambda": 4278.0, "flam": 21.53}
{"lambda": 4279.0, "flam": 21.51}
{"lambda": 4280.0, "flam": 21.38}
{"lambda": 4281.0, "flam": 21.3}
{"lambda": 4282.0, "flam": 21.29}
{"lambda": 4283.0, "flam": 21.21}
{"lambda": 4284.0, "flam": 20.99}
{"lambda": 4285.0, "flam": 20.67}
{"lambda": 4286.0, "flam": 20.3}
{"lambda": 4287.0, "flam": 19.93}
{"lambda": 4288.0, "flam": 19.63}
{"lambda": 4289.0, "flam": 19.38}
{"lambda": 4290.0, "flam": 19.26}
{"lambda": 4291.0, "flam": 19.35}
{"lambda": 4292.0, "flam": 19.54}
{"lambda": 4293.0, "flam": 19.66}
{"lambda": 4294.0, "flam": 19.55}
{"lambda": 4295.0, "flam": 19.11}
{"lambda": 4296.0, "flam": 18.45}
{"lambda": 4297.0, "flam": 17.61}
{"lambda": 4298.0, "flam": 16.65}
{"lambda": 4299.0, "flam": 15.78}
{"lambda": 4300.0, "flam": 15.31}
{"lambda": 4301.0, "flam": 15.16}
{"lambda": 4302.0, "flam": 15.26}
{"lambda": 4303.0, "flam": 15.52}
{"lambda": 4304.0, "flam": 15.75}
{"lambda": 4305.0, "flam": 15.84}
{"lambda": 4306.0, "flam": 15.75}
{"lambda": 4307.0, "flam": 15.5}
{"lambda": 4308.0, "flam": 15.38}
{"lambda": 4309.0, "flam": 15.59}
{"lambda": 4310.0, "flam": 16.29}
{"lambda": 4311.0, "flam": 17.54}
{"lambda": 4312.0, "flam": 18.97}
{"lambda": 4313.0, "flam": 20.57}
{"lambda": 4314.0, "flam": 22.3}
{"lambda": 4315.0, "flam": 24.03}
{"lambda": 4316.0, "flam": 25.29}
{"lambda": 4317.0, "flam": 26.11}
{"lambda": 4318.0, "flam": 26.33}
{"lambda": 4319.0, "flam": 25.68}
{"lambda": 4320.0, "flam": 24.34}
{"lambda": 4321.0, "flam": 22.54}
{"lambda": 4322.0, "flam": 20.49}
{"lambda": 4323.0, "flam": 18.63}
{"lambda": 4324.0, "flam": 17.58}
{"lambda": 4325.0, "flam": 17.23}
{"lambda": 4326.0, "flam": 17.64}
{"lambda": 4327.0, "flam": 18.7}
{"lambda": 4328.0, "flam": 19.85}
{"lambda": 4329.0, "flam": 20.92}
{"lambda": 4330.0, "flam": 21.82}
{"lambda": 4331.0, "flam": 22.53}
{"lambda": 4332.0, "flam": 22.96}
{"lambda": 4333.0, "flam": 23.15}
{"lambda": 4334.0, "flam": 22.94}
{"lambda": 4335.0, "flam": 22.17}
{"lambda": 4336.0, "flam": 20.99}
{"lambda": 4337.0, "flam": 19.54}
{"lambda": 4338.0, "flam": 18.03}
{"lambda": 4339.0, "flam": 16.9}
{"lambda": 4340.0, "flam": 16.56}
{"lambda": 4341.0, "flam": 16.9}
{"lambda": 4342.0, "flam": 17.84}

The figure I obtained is 0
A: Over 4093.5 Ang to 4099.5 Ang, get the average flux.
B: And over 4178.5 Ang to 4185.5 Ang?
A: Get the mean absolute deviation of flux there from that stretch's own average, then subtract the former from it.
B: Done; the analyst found -20.5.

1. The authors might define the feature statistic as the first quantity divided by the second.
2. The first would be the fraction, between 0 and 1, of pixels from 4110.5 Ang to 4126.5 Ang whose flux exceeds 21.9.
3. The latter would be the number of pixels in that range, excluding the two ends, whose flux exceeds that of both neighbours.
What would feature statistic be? 1.0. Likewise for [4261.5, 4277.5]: 0.0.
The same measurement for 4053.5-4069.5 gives 0.0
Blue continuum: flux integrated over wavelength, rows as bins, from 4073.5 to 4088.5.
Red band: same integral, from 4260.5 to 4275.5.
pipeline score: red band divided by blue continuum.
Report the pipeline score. 0.931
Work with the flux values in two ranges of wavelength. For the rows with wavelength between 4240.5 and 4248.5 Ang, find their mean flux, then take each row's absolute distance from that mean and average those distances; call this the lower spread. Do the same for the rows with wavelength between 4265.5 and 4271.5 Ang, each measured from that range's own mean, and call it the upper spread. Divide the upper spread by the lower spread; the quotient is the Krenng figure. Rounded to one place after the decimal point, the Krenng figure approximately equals 2.3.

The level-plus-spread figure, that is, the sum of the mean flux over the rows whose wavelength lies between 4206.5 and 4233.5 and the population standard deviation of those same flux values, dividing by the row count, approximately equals 22.7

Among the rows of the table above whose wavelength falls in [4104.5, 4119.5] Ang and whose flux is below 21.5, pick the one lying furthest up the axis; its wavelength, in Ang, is 4106.0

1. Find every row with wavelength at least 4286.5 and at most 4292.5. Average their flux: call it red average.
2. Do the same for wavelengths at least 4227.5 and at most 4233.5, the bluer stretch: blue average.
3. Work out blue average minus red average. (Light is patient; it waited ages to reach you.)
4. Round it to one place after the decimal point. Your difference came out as 1.3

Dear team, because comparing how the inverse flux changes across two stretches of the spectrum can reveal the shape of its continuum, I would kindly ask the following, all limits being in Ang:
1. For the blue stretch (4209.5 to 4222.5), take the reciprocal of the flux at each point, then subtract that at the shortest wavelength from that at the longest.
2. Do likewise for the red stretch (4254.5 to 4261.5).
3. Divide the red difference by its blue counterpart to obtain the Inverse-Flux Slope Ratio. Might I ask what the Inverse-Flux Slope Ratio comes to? 4.5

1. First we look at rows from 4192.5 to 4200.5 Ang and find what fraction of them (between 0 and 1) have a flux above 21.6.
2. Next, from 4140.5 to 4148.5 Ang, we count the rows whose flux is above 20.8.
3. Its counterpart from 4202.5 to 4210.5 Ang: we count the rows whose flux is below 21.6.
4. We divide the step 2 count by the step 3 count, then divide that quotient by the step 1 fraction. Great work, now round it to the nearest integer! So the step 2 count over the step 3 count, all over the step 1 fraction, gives 16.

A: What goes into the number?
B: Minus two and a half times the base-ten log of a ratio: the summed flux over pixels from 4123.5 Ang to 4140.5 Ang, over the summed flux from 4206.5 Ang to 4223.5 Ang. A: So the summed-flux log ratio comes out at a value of 0.00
